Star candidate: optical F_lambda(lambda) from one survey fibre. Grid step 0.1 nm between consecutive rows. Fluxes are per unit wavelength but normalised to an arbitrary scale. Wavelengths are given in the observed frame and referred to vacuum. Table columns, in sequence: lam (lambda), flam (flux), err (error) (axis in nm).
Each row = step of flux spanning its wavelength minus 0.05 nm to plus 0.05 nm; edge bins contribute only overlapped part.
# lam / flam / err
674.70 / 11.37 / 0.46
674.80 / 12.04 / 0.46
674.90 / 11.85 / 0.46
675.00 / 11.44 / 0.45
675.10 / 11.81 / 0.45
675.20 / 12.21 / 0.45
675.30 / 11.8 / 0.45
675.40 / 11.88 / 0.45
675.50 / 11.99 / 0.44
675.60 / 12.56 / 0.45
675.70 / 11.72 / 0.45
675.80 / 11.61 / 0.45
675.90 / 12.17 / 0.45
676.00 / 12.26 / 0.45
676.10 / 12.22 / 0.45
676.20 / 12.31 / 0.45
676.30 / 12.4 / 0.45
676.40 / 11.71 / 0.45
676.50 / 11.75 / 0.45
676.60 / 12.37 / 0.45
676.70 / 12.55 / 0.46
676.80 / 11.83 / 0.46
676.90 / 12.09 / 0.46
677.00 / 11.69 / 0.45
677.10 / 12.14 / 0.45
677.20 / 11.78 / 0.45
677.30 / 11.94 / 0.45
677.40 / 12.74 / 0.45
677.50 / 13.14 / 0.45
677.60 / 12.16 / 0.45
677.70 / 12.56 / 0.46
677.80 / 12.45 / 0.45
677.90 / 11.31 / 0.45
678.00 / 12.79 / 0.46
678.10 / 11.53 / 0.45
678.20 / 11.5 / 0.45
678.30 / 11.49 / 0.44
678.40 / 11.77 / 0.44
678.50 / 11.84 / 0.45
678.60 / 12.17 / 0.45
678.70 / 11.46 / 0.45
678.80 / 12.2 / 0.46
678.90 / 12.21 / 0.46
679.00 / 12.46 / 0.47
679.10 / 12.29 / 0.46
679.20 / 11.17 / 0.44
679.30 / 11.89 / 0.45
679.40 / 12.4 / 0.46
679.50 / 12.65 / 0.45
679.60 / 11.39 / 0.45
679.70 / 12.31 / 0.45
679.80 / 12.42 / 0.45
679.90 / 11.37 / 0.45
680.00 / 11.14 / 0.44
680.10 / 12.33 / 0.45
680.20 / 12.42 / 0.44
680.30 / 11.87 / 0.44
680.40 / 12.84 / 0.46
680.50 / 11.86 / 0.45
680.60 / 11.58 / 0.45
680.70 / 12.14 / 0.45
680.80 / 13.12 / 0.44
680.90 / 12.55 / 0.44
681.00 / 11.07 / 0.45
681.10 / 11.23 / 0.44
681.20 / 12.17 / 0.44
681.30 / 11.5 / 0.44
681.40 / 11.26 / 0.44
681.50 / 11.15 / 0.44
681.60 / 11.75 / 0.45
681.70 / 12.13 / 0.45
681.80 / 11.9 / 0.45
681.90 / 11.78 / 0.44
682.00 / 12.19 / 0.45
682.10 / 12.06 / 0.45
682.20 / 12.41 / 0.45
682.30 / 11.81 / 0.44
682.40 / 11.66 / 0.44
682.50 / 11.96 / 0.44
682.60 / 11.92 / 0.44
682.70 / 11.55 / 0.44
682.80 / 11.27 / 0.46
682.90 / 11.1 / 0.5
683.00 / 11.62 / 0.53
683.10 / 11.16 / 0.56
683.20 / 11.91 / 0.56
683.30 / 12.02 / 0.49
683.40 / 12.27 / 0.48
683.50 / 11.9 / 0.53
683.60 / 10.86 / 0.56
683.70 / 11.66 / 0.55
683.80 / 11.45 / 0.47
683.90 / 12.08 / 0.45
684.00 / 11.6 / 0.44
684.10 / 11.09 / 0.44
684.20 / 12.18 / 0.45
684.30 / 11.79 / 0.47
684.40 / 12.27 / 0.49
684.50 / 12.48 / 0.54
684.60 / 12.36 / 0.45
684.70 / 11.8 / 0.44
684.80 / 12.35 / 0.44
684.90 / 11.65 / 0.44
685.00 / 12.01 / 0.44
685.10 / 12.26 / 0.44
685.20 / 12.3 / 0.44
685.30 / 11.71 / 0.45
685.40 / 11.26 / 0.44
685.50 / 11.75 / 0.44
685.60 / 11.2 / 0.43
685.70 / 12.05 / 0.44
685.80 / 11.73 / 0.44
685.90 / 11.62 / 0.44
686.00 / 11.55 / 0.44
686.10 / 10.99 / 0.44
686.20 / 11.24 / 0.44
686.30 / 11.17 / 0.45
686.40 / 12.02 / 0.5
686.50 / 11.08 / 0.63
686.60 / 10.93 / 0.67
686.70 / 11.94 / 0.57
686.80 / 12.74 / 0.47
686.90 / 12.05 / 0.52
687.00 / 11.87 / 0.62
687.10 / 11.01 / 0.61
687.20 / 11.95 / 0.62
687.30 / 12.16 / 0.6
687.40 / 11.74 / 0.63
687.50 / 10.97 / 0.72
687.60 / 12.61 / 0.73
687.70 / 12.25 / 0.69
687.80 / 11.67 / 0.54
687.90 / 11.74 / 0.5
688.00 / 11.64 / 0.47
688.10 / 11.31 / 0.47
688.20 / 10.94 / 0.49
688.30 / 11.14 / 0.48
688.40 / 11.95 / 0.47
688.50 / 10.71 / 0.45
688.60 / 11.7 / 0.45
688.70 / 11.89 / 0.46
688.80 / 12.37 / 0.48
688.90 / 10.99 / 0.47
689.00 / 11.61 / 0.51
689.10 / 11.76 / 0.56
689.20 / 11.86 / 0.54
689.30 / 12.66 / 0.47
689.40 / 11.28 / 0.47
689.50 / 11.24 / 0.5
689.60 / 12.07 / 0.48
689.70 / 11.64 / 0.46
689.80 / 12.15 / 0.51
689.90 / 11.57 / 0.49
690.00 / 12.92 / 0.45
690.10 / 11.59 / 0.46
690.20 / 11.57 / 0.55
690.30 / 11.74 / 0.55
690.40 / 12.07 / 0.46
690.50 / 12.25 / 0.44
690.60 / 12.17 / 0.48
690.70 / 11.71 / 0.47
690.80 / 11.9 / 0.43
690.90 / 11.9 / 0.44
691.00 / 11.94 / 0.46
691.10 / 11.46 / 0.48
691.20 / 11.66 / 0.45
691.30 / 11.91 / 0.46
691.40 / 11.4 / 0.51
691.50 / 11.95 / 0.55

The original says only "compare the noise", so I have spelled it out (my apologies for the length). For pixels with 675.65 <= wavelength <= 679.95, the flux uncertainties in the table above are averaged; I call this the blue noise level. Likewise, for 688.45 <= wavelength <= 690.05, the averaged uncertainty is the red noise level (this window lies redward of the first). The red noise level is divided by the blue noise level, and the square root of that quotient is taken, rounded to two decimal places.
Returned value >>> 1.04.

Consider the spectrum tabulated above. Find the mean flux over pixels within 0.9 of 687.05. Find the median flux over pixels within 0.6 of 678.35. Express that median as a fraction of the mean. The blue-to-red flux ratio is 1.01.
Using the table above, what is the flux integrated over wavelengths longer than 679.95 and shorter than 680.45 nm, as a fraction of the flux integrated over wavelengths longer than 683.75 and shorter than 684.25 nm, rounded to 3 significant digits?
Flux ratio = 1.04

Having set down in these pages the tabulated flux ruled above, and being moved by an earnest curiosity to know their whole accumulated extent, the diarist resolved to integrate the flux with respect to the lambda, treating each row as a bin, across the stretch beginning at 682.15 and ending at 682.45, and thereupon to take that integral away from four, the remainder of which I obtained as 0.41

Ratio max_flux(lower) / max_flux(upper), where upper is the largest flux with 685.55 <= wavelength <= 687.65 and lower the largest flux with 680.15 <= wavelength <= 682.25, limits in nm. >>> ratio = 1.03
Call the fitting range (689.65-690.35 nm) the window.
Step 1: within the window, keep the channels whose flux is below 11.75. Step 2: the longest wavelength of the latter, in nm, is 690.30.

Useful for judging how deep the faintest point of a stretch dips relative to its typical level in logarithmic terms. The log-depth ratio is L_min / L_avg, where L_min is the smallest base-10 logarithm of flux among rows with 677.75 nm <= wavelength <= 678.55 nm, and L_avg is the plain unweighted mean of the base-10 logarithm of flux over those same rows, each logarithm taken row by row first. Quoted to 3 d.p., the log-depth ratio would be 0.982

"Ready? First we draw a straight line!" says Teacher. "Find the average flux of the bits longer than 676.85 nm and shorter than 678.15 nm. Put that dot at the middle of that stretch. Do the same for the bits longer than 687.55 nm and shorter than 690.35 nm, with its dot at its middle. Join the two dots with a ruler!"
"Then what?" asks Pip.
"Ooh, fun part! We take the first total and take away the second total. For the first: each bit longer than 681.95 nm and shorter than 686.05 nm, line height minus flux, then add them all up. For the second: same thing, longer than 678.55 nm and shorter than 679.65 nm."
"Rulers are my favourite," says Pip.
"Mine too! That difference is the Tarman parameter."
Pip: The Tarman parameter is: 4.1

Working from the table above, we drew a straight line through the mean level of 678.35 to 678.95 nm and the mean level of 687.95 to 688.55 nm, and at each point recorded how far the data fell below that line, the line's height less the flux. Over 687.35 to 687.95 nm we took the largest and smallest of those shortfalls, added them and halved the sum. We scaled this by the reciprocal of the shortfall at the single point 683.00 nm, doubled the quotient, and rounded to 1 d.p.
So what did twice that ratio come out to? -40.7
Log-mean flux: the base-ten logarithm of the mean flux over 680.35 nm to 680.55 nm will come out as 1.09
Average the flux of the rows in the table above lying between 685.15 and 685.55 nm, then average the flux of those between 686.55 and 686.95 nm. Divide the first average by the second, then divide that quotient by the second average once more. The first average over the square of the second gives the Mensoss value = 0.083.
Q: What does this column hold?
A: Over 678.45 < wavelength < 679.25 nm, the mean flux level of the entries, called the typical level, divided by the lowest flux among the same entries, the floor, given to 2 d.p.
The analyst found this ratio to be 1.07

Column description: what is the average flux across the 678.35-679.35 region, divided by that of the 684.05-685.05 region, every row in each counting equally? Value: 1.00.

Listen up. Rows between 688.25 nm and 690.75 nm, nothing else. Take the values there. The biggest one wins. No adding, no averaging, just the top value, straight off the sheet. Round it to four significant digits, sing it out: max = 12.92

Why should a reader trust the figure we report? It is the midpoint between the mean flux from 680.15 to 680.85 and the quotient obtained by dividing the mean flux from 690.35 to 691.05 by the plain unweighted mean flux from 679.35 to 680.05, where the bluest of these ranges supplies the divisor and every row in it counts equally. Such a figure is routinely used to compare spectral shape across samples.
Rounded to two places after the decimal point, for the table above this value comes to 6.63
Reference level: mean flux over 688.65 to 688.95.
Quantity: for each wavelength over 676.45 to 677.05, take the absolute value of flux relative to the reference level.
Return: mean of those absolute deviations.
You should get 0.317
